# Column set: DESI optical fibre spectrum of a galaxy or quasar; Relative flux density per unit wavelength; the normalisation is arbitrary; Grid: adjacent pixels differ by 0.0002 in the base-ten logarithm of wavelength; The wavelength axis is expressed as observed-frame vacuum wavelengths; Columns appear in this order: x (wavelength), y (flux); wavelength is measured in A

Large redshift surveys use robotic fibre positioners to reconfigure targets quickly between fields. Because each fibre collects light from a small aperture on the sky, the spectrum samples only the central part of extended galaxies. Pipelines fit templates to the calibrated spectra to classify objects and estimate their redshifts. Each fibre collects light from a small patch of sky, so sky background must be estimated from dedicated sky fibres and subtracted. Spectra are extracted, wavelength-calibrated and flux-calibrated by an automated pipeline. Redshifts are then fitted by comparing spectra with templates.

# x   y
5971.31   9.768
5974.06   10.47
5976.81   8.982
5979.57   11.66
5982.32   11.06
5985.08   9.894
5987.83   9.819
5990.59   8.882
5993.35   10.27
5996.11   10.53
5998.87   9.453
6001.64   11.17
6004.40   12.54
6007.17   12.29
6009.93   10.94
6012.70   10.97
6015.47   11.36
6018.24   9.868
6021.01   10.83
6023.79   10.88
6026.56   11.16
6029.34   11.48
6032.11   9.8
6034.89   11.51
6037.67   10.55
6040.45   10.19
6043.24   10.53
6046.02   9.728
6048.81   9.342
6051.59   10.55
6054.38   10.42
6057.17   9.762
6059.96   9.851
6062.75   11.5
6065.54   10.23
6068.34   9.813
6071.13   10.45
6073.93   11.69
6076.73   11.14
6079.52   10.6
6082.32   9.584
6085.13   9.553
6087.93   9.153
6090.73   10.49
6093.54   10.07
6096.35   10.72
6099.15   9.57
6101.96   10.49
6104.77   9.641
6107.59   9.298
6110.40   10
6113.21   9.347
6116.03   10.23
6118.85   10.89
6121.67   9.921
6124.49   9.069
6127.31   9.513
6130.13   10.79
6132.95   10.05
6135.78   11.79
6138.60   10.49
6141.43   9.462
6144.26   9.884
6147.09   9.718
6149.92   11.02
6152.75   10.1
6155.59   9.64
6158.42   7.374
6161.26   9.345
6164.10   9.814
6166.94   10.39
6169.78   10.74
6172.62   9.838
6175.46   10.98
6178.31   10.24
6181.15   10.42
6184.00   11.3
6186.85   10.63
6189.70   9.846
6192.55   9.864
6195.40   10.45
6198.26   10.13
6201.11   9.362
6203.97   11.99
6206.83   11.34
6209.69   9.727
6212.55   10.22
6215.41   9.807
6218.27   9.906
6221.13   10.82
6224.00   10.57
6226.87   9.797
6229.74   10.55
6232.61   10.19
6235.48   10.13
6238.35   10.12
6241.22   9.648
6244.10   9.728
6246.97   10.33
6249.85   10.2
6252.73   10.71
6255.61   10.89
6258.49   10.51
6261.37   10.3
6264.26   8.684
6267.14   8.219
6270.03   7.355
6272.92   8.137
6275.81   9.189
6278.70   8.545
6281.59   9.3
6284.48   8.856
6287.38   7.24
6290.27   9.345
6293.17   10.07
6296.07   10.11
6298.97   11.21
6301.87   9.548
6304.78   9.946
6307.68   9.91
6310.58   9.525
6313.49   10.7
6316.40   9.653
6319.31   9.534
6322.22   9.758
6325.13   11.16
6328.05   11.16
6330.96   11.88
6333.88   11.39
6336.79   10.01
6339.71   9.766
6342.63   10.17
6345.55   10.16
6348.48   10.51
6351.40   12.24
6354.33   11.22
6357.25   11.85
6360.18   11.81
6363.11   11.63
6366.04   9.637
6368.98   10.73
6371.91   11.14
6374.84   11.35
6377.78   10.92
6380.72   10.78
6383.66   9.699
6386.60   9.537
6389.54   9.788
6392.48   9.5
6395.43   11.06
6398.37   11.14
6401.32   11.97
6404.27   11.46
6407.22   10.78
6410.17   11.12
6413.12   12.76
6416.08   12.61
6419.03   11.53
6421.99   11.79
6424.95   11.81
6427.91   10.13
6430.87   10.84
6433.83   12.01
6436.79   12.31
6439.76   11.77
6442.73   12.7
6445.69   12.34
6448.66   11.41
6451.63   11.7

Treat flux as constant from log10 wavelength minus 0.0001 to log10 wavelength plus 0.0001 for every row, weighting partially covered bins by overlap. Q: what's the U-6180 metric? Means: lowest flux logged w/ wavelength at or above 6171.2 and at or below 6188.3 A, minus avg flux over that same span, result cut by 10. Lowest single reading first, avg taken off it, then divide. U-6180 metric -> -0.073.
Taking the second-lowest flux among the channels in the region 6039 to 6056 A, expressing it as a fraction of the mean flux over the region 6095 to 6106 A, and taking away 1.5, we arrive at -0.54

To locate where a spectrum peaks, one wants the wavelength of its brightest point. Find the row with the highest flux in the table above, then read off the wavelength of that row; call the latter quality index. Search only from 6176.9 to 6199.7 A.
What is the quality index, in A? 6184.00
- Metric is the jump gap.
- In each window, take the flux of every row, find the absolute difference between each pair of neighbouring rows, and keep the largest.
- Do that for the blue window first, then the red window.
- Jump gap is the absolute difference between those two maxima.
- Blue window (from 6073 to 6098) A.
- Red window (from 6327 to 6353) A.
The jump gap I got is 0.39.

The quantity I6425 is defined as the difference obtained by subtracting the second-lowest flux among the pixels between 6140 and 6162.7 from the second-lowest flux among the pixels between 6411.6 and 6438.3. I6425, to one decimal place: 1.5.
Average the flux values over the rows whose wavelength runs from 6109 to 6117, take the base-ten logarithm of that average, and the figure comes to 0.99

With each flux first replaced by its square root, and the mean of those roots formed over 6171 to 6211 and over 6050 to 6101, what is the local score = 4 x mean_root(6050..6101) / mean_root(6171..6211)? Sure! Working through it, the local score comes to 3.97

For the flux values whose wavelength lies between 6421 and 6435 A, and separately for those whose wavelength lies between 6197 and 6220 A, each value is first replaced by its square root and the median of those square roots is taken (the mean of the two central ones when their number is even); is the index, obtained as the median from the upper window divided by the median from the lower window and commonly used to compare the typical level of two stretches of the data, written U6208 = 1.08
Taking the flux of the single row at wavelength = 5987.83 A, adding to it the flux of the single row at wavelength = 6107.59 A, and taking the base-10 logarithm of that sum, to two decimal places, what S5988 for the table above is 1.28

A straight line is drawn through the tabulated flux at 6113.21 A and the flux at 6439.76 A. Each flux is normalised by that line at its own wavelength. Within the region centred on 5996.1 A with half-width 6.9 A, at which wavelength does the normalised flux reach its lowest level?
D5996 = 5990.59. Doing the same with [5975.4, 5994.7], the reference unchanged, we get 5990.59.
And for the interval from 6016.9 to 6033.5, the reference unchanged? 6032.11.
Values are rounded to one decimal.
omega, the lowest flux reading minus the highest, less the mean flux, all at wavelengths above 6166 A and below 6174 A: -11.2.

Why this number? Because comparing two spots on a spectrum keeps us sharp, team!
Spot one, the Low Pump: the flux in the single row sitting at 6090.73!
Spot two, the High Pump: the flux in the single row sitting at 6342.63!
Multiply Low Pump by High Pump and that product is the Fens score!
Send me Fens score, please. 107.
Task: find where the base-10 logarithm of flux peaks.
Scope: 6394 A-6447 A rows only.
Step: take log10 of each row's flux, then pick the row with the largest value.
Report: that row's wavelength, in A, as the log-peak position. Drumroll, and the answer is 6413.12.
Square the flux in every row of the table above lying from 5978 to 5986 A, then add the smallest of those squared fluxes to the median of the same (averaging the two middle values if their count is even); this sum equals 220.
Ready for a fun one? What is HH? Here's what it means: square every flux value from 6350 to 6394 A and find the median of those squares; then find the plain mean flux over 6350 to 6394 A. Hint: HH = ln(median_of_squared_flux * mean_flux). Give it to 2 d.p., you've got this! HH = 7.16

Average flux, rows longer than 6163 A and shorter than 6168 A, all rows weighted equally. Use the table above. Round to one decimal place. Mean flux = 10.1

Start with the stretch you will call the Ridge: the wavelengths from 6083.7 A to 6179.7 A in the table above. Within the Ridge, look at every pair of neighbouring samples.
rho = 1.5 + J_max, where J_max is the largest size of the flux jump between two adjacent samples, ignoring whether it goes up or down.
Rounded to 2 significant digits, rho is 3.8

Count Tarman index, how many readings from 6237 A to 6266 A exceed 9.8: 7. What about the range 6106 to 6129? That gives 4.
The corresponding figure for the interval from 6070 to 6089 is 4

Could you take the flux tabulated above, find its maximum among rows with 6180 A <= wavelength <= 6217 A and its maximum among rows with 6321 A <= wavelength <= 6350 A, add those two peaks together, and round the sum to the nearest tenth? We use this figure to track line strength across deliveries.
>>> 23.9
